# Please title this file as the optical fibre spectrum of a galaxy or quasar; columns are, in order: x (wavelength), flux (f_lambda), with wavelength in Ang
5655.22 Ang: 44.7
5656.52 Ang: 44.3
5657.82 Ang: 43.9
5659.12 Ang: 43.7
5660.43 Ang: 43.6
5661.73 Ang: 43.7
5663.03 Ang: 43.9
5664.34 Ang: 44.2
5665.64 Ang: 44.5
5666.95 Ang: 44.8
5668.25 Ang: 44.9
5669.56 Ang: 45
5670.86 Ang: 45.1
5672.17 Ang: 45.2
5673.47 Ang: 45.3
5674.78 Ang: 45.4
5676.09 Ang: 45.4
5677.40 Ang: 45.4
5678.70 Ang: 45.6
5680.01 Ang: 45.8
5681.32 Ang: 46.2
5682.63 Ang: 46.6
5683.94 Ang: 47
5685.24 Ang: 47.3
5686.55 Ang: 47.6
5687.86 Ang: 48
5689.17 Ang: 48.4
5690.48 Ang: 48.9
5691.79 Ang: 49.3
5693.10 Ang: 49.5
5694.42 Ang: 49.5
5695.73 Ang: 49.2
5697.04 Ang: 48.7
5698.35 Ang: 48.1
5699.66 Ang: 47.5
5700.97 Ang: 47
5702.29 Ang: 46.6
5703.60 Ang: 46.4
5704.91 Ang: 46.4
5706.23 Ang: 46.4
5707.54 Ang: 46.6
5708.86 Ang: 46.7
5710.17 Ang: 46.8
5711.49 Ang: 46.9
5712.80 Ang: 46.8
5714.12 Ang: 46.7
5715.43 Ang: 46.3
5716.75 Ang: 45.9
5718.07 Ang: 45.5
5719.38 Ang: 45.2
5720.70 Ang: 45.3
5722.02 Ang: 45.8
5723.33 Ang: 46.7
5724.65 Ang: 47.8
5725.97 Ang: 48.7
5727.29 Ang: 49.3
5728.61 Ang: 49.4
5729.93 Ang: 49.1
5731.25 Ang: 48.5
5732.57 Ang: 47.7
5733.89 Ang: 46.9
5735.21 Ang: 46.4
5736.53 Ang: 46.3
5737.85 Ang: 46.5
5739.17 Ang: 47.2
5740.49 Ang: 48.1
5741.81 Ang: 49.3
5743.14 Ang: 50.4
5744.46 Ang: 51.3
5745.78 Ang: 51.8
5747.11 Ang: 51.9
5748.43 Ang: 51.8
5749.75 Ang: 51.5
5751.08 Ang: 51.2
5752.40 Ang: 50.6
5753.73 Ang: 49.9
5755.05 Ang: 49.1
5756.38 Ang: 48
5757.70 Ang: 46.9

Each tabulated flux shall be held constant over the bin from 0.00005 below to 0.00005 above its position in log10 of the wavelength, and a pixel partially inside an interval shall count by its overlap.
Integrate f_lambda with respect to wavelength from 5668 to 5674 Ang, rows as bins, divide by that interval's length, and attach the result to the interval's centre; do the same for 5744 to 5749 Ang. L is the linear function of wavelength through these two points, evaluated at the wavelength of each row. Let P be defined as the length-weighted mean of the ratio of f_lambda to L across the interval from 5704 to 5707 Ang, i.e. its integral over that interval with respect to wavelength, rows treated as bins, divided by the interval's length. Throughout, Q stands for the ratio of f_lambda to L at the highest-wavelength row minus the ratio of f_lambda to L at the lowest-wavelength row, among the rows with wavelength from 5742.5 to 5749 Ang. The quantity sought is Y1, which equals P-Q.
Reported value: 0.95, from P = 0.96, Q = 0.0183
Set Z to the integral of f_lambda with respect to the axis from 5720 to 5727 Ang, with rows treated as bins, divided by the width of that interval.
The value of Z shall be 47.0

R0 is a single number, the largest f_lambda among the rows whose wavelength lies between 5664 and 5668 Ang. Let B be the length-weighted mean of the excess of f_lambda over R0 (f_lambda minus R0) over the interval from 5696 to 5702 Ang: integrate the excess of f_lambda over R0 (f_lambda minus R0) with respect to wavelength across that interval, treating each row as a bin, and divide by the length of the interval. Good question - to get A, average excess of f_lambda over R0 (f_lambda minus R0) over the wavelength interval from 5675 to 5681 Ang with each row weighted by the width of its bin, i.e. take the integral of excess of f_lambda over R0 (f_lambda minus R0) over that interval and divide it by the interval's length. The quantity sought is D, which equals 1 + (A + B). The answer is 4.8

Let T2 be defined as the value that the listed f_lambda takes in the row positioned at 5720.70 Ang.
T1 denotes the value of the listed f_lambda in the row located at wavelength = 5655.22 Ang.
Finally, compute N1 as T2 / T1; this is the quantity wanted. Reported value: 1.01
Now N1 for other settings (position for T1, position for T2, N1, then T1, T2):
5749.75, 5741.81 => 0.96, 51.5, 49.3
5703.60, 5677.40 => 0.98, 46.4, 45.4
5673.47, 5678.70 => 1.01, 45.3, 45.6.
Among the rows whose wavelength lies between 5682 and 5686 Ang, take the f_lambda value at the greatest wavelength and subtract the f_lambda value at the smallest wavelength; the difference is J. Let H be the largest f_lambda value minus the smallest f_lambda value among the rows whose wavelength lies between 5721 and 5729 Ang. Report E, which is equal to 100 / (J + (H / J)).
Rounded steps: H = 3.6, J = 0.7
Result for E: 17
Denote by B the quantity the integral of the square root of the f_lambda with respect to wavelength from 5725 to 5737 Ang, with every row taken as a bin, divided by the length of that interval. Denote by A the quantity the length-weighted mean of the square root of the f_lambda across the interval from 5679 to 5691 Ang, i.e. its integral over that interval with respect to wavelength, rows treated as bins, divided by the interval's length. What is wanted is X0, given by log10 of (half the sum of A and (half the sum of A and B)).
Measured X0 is 0.838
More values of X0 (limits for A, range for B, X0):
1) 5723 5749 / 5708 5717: 0.841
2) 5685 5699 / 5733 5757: 0.844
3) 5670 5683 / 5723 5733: 0.833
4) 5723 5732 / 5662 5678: 0.839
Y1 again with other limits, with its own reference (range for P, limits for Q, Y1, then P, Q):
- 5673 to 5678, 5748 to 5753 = 1.02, 0.99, -0.0296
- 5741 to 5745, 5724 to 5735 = 1.01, 0.98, -0.0330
